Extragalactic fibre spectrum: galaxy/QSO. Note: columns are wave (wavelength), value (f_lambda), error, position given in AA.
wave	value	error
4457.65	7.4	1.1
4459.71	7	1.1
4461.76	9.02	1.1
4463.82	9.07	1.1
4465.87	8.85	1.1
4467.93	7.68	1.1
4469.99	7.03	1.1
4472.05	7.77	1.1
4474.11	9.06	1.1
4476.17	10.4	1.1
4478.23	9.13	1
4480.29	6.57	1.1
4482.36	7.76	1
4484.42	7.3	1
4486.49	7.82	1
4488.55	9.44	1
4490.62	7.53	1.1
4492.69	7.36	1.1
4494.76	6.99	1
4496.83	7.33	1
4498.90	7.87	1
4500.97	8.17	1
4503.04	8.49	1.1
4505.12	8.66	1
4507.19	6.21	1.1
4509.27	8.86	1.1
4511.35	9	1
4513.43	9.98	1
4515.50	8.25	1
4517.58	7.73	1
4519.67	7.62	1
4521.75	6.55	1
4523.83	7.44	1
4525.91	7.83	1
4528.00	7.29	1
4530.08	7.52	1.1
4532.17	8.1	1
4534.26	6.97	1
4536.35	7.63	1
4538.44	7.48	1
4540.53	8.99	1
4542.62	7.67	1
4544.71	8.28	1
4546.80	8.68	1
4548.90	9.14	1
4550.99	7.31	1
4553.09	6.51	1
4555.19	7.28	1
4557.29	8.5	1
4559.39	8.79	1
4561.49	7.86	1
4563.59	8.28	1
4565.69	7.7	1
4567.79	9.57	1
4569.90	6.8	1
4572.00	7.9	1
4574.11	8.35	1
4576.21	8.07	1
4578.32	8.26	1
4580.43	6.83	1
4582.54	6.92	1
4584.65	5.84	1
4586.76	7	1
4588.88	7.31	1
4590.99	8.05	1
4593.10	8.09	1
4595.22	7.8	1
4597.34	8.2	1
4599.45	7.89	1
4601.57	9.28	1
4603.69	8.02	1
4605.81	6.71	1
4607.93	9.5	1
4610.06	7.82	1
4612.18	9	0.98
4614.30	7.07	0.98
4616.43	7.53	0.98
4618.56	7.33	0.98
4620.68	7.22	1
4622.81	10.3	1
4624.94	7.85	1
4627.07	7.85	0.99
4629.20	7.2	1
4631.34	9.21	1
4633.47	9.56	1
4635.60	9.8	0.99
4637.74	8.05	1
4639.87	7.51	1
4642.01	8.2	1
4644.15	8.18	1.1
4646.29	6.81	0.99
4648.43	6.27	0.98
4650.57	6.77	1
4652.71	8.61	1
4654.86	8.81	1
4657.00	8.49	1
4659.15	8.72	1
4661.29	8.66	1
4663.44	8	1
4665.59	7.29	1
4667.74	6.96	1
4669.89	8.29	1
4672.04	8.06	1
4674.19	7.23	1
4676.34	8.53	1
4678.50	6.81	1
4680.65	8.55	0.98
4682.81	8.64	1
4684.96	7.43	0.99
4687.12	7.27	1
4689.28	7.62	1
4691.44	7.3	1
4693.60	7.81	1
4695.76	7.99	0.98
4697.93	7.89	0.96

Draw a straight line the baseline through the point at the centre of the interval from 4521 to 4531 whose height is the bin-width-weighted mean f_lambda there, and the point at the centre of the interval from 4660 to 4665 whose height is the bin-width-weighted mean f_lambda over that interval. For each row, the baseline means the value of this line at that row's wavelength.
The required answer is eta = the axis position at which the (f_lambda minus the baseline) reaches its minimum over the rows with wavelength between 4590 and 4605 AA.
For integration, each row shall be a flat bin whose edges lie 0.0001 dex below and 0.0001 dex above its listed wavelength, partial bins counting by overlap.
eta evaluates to 4595.22 AA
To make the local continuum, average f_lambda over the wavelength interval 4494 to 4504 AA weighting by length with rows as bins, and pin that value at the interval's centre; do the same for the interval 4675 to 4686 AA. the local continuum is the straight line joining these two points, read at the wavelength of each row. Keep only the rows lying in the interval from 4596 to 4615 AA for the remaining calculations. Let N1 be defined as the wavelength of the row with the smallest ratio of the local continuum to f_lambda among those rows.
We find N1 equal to 4607.93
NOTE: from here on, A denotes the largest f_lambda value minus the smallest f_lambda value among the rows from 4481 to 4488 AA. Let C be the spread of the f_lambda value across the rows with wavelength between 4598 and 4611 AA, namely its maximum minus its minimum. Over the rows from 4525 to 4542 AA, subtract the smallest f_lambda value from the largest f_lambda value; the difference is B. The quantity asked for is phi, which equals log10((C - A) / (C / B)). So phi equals 0.22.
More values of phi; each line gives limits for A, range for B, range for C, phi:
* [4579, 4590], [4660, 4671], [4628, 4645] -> -0.13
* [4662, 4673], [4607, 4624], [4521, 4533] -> -0.34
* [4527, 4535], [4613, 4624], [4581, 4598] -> 0.23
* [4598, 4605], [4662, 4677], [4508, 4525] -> -0.03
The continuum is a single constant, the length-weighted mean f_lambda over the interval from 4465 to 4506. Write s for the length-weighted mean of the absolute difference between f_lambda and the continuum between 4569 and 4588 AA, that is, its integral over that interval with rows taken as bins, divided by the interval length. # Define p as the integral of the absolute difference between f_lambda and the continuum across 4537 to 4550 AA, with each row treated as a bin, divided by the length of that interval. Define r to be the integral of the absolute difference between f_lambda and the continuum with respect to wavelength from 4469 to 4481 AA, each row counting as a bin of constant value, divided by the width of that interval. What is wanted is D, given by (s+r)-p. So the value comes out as 1.4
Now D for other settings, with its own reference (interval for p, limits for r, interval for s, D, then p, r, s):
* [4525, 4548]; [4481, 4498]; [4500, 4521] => 1.0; 0.53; 0.72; 0.78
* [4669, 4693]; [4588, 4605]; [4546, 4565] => 0.5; 0.58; 0.34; 0.70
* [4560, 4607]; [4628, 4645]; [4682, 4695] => 0.7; 0.63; 0.76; 0.56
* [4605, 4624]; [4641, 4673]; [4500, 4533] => 0.3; 1.02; 0.65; 0.71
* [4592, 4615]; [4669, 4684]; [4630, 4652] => 0.9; 0.61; 0.56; 0.95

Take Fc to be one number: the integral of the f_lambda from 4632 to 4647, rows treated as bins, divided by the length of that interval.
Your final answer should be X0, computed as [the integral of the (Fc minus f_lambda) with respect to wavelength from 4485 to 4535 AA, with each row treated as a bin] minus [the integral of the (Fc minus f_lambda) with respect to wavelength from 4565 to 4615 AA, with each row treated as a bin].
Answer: -2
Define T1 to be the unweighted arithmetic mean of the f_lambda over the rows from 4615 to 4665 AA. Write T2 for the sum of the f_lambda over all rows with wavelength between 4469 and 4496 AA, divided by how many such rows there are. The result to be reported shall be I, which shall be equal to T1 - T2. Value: 0.12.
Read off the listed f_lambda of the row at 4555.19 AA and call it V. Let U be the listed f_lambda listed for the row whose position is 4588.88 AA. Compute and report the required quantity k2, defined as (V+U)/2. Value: 7.3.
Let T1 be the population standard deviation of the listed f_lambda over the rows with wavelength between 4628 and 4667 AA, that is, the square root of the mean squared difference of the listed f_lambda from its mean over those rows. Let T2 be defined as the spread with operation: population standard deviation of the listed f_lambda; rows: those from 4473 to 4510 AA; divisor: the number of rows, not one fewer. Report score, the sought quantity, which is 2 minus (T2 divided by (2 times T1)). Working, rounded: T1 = 0.96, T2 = 1.04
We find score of 1.46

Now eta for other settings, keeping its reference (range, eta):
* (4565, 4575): 4569.90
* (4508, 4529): 4521.75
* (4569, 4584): 4580.43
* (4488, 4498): 4494.76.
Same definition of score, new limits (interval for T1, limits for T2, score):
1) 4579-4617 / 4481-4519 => 1.51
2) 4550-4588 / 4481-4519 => 1.50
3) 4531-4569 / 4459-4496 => 1.34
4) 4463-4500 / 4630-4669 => 1.51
